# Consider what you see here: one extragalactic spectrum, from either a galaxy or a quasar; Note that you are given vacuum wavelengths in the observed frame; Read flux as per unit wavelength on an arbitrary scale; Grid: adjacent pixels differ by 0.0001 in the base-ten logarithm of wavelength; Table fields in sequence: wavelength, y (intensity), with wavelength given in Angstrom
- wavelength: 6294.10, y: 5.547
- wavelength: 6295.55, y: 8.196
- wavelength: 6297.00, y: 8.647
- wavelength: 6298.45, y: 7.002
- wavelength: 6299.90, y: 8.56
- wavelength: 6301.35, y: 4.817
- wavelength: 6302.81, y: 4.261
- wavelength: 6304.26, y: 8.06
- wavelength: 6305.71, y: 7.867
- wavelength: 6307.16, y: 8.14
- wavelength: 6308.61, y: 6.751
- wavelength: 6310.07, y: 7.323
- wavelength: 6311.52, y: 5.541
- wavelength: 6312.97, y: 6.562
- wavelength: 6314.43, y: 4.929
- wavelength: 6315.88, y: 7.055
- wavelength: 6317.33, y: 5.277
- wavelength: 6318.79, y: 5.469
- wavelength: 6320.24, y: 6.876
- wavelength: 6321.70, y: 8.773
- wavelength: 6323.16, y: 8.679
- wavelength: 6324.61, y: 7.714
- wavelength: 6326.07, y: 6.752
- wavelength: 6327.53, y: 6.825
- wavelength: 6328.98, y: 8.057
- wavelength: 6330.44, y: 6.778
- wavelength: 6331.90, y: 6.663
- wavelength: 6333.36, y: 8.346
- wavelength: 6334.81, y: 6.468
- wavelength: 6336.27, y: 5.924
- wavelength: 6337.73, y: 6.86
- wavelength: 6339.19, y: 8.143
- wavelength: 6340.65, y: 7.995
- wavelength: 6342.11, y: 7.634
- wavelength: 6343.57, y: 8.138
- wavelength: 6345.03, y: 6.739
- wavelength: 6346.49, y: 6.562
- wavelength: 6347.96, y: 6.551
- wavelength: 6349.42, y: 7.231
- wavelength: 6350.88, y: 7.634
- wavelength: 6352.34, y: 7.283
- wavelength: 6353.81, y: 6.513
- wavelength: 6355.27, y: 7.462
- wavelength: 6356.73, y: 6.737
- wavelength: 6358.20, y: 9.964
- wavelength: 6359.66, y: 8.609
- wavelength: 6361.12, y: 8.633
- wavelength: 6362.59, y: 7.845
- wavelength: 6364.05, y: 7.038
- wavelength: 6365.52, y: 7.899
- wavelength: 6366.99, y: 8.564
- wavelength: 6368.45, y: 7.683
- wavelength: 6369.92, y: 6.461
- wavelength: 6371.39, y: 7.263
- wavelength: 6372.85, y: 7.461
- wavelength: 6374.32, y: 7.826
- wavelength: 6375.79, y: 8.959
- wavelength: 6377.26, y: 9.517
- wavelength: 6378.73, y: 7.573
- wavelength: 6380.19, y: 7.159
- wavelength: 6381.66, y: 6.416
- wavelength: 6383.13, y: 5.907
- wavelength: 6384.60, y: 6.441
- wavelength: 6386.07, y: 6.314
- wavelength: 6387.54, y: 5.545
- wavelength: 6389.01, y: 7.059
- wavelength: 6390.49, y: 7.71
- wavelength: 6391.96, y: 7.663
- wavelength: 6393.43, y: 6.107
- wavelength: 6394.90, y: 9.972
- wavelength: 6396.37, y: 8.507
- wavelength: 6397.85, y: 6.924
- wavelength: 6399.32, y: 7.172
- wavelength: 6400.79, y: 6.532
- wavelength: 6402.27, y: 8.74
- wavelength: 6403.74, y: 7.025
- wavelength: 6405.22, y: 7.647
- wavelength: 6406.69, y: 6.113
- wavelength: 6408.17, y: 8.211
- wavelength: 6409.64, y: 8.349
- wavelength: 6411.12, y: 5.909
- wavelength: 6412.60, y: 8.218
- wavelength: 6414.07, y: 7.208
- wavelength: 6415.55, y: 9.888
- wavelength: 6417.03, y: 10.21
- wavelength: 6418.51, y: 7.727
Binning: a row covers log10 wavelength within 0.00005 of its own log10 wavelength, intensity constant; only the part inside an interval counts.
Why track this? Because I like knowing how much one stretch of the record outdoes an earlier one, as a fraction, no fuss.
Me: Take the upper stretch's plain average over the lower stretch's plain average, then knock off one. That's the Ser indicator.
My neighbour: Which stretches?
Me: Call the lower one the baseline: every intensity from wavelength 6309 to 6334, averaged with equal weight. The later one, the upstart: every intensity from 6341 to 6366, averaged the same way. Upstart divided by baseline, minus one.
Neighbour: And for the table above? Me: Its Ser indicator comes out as 0.09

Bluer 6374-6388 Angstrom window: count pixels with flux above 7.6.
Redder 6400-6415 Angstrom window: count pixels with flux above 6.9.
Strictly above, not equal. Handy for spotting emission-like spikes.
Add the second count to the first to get 10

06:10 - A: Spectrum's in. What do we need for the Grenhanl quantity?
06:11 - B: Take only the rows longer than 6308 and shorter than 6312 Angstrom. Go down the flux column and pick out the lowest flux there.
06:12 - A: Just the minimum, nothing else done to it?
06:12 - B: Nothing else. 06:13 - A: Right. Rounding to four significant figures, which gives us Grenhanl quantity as 5.541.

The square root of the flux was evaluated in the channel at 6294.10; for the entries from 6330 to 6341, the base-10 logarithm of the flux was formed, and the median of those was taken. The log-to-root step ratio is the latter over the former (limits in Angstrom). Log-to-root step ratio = 0.35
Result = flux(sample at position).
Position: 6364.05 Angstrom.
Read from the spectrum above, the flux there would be 7.038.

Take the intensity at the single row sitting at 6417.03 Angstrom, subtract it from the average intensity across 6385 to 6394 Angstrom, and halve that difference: -1.7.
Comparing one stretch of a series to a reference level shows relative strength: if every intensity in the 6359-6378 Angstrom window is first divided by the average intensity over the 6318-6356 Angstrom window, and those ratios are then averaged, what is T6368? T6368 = 1.10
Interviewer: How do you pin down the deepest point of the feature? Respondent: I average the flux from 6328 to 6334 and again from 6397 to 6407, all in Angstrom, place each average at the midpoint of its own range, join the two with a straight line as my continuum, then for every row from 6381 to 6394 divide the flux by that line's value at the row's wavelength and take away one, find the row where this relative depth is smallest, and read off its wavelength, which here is 6387.54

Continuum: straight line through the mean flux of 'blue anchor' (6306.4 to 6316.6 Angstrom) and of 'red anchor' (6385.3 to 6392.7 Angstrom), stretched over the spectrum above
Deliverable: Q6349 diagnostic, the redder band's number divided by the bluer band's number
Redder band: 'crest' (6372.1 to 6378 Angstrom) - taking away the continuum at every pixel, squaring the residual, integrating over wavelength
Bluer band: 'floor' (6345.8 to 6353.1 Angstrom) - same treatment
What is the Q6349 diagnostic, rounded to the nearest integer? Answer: 10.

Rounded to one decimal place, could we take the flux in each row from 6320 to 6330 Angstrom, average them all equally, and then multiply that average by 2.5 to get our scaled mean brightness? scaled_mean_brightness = 19.2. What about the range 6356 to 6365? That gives 20.3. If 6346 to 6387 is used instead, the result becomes 18.7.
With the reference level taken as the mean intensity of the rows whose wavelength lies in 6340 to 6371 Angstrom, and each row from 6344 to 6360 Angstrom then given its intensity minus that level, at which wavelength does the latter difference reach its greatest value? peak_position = 6358.20 Angstrom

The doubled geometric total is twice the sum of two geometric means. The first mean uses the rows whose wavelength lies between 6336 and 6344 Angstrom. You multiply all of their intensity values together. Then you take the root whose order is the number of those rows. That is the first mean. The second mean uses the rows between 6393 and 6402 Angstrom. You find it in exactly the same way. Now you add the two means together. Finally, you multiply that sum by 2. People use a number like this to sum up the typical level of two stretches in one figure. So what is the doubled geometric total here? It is 29.7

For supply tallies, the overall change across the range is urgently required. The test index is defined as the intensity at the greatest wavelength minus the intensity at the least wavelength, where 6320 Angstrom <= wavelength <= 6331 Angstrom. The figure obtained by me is 0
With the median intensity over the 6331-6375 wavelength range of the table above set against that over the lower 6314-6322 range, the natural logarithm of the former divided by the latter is 0.19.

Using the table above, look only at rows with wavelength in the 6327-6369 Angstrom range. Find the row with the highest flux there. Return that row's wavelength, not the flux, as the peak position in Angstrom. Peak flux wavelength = 6358.20 Angstrom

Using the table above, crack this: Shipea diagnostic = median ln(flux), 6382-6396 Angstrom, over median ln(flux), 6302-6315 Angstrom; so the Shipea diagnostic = 0.98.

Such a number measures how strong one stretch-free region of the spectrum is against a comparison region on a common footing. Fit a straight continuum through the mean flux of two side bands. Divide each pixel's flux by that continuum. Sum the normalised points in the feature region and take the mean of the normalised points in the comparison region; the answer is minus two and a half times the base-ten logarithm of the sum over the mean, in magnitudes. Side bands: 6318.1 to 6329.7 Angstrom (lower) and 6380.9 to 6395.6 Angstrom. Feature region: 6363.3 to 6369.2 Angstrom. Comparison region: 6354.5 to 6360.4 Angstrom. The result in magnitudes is -1.46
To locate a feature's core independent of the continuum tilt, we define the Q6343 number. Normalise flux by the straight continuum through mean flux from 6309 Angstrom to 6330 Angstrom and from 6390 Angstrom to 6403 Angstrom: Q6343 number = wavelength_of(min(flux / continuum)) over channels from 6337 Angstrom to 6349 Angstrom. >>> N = 6347.96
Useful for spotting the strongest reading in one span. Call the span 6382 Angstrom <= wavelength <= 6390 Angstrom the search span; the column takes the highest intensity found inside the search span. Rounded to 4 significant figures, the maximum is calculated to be 7.059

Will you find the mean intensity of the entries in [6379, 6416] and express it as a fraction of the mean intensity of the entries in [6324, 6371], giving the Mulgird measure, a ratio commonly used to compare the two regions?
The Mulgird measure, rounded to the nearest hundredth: 0.98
